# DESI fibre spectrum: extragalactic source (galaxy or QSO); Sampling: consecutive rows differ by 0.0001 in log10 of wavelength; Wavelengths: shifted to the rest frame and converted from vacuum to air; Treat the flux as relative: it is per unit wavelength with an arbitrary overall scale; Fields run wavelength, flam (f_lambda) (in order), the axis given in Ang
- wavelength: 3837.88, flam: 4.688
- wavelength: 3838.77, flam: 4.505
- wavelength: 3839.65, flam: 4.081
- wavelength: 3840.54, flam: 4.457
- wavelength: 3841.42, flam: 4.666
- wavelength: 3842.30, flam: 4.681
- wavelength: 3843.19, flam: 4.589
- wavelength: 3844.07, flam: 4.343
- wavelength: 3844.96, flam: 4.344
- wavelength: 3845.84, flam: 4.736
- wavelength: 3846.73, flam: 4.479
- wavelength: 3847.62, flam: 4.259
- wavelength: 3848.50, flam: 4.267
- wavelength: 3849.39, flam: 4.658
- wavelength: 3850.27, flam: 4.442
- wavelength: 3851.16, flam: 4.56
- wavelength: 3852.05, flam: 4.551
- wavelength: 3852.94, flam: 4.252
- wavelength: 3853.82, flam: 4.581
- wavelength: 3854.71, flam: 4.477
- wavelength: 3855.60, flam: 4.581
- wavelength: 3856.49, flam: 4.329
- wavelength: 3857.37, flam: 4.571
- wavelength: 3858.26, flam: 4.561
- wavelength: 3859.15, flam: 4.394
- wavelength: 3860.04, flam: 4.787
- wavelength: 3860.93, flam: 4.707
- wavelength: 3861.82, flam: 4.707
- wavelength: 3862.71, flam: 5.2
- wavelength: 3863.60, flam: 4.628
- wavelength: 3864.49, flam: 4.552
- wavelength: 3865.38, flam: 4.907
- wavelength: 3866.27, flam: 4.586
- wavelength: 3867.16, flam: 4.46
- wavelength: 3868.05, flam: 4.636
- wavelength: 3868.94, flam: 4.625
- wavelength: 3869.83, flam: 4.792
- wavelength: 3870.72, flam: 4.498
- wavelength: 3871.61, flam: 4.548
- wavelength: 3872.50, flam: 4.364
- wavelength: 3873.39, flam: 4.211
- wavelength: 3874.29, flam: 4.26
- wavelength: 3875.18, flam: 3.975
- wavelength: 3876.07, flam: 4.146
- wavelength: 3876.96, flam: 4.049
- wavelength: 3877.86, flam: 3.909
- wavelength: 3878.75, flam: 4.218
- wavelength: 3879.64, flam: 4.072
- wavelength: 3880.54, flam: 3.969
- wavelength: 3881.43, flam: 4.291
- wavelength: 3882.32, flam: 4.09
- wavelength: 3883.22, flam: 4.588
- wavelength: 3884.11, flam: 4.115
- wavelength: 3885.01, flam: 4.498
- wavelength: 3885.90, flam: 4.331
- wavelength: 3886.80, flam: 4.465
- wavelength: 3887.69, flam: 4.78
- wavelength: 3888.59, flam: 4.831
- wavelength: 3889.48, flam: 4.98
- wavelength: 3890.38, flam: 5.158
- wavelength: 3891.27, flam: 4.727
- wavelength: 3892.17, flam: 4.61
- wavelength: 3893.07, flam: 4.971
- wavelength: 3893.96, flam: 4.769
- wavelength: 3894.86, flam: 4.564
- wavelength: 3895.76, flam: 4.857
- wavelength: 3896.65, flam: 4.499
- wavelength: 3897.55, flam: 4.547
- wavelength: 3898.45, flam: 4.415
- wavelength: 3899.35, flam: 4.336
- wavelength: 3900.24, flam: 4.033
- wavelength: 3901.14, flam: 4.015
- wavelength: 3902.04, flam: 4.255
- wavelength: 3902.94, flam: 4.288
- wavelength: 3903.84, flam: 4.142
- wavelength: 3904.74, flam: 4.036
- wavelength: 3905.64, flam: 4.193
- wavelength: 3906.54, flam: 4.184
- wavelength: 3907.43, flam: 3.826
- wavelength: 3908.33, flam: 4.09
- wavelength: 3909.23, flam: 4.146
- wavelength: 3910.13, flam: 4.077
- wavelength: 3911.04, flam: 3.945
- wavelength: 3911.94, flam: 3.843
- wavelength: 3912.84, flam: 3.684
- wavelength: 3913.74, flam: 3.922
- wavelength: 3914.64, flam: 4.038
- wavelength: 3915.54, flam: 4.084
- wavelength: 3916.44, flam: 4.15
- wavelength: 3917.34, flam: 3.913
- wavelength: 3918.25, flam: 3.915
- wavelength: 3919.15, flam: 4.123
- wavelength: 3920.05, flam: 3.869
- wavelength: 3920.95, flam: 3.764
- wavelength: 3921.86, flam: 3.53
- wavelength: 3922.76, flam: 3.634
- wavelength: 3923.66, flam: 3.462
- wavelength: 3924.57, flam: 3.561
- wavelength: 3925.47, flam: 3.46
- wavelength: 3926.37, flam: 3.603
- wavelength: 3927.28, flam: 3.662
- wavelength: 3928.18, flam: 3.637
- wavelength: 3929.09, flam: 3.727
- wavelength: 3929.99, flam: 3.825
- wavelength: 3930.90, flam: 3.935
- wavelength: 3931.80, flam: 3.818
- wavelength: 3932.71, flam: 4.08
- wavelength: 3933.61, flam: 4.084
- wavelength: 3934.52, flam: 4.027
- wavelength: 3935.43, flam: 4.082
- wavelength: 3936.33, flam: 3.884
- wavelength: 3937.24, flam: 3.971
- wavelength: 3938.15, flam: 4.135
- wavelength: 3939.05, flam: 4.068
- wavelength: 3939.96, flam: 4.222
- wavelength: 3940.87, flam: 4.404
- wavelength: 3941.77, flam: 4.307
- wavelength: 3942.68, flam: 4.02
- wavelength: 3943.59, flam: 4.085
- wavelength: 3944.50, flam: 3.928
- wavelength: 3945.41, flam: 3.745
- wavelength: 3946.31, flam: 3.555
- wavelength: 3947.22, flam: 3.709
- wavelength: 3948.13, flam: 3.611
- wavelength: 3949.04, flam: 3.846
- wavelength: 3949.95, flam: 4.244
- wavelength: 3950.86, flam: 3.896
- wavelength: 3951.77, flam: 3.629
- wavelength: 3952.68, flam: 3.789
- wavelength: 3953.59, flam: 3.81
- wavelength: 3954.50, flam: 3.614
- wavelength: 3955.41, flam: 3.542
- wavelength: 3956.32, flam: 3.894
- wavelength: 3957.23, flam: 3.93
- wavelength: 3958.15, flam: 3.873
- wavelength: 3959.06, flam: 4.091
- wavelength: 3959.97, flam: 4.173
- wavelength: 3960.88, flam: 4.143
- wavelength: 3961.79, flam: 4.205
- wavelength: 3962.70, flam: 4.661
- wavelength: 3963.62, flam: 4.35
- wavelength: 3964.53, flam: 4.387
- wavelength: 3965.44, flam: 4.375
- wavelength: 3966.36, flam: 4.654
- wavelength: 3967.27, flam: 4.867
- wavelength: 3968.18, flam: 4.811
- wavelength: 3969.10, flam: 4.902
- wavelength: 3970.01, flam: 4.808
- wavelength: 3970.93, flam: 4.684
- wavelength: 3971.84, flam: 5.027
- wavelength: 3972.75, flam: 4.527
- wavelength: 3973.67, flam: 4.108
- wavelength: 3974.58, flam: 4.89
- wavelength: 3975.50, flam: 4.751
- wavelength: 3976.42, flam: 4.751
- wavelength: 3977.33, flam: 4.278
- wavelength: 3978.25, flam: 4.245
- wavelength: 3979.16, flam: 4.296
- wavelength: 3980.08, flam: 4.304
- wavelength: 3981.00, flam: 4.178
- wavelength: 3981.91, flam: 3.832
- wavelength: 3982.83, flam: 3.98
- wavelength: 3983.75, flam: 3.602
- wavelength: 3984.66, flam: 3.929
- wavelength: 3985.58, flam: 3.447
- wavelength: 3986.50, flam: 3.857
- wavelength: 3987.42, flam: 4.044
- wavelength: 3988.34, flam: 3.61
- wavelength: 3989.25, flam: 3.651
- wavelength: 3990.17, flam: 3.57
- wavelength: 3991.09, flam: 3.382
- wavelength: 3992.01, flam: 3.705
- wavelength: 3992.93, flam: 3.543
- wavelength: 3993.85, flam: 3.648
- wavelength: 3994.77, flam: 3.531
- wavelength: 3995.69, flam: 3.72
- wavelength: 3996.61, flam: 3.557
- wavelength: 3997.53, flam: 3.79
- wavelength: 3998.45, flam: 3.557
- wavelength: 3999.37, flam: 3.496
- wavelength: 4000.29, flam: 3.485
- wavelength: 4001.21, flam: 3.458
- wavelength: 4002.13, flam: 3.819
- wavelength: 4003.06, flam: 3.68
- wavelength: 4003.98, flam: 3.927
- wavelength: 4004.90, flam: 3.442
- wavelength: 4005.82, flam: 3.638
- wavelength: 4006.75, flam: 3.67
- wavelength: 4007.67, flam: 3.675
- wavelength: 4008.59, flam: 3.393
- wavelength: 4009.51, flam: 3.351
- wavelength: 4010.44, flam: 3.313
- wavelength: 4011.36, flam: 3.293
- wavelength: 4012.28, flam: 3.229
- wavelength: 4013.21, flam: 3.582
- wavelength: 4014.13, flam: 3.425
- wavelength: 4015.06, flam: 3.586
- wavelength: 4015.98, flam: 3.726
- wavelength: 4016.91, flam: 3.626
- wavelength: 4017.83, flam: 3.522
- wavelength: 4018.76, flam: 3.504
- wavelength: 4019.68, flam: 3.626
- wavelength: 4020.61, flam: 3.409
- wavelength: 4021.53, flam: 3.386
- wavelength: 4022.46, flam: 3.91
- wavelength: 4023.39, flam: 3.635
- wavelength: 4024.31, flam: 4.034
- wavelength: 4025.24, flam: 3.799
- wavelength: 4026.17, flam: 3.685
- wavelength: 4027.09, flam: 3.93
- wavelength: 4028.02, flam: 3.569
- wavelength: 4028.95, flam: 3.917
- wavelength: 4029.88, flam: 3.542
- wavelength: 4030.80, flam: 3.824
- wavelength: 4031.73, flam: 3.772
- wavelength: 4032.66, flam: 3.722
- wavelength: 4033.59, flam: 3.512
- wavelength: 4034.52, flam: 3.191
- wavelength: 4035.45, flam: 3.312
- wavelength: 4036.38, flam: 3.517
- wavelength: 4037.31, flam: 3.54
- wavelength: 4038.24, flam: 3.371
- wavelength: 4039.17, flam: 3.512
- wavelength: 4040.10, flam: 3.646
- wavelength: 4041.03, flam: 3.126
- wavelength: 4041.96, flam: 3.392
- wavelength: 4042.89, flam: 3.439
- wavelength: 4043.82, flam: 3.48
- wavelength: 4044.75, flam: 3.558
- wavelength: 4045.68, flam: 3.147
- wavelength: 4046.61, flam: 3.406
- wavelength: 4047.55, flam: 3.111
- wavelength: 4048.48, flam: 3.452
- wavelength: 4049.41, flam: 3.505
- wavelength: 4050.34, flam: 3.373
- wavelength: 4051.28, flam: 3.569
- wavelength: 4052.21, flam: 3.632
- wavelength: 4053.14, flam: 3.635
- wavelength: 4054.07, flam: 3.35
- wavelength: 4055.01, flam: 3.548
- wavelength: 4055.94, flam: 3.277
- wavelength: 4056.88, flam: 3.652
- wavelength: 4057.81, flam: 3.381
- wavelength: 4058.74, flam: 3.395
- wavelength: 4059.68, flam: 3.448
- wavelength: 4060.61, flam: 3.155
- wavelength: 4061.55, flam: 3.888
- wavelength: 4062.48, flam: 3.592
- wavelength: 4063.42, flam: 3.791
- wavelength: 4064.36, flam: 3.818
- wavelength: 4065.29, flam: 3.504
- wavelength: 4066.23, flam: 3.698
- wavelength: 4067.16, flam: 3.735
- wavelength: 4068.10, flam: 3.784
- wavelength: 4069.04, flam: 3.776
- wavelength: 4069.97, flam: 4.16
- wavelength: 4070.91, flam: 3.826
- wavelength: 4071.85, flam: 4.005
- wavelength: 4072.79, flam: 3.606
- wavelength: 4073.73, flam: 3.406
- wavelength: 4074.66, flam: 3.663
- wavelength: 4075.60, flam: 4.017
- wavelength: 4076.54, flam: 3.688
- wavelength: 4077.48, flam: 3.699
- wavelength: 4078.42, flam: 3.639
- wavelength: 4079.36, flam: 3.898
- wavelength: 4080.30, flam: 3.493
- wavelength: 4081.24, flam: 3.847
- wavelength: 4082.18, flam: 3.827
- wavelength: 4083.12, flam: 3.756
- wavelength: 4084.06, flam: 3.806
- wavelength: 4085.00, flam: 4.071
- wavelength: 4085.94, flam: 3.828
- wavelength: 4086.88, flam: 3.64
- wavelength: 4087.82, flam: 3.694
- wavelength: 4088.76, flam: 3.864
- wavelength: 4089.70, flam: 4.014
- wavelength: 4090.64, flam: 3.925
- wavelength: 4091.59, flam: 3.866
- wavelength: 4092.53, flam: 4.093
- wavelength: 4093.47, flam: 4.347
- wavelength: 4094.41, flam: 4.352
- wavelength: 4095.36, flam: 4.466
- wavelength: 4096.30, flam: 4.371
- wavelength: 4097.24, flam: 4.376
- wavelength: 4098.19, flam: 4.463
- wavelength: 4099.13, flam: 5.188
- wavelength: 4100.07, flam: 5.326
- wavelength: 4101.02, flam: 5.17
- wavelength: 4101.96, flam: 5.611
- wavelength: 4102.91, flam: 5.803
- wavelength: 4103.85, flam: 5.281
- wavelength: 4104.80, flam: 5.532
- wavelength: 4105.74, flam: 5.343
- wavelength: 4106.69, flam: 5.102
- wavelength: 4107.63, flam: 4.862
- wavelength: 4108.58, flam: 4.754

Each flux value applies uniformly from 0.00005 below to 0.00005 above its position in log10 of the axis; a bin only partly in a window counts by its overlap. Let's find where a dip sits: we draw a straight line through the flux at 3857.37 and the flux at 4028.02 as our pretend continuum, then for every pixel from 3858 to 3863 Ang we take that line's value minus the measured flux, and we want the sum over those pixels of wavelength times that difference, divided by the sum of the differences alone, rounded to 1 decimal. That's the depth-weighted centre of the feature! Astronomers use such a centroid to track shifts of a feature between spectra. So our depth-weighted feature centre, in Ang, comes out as 3862.3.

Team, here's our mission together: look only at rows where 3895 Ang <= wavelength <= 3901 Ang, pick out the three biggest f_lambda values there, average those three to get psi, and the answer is 4.6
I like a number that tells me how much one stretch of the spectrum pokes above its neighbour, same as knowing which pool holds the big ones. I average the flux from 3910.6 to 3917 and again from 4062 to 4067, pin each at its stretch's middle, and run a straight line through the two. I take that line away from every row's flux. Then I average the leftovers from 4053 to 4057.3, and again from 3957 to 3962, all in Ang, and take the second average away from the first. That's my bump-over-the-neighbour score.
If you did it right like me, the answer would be -0.4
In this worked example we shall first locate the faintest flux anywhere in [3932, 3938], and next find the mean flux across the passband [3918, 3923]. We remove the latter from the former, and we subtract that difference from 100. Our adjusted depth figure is 99.9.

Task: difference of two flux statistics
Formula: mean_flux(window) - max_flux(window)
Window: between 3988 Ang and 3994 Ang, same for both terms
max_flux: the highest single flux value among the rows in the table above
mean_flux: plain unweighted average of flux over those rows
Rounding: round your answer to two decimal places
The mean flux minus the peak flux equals -0.12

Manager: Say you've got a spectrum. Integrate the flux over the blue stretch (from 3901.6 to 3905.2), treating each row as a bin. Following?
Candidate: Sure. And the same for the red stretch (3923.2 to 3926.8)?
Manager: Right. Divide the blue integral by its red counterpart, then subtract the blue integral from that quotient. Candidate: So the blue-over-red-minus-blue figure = -13.8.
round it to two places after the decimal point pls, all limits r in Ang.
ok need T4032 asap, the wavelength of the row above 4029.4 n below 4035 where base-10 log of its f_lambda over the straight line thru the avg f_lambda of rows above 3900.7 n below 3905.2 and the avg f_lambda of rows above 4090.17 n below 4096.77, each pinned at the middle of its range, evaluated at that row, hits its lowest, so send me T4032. 4034.52 Ang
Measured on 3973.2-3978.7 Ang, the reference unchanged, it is 3973.67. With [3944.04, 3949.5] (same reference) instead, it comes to 3946.31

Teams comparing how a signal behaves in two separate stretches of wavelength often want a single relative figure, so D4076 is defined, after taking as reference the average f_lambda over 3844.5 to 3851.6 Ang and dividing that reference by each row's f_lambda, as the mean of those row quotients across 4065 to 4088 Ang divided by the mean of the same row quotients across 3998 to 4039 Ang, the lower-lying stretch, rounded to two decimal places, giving 0.95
